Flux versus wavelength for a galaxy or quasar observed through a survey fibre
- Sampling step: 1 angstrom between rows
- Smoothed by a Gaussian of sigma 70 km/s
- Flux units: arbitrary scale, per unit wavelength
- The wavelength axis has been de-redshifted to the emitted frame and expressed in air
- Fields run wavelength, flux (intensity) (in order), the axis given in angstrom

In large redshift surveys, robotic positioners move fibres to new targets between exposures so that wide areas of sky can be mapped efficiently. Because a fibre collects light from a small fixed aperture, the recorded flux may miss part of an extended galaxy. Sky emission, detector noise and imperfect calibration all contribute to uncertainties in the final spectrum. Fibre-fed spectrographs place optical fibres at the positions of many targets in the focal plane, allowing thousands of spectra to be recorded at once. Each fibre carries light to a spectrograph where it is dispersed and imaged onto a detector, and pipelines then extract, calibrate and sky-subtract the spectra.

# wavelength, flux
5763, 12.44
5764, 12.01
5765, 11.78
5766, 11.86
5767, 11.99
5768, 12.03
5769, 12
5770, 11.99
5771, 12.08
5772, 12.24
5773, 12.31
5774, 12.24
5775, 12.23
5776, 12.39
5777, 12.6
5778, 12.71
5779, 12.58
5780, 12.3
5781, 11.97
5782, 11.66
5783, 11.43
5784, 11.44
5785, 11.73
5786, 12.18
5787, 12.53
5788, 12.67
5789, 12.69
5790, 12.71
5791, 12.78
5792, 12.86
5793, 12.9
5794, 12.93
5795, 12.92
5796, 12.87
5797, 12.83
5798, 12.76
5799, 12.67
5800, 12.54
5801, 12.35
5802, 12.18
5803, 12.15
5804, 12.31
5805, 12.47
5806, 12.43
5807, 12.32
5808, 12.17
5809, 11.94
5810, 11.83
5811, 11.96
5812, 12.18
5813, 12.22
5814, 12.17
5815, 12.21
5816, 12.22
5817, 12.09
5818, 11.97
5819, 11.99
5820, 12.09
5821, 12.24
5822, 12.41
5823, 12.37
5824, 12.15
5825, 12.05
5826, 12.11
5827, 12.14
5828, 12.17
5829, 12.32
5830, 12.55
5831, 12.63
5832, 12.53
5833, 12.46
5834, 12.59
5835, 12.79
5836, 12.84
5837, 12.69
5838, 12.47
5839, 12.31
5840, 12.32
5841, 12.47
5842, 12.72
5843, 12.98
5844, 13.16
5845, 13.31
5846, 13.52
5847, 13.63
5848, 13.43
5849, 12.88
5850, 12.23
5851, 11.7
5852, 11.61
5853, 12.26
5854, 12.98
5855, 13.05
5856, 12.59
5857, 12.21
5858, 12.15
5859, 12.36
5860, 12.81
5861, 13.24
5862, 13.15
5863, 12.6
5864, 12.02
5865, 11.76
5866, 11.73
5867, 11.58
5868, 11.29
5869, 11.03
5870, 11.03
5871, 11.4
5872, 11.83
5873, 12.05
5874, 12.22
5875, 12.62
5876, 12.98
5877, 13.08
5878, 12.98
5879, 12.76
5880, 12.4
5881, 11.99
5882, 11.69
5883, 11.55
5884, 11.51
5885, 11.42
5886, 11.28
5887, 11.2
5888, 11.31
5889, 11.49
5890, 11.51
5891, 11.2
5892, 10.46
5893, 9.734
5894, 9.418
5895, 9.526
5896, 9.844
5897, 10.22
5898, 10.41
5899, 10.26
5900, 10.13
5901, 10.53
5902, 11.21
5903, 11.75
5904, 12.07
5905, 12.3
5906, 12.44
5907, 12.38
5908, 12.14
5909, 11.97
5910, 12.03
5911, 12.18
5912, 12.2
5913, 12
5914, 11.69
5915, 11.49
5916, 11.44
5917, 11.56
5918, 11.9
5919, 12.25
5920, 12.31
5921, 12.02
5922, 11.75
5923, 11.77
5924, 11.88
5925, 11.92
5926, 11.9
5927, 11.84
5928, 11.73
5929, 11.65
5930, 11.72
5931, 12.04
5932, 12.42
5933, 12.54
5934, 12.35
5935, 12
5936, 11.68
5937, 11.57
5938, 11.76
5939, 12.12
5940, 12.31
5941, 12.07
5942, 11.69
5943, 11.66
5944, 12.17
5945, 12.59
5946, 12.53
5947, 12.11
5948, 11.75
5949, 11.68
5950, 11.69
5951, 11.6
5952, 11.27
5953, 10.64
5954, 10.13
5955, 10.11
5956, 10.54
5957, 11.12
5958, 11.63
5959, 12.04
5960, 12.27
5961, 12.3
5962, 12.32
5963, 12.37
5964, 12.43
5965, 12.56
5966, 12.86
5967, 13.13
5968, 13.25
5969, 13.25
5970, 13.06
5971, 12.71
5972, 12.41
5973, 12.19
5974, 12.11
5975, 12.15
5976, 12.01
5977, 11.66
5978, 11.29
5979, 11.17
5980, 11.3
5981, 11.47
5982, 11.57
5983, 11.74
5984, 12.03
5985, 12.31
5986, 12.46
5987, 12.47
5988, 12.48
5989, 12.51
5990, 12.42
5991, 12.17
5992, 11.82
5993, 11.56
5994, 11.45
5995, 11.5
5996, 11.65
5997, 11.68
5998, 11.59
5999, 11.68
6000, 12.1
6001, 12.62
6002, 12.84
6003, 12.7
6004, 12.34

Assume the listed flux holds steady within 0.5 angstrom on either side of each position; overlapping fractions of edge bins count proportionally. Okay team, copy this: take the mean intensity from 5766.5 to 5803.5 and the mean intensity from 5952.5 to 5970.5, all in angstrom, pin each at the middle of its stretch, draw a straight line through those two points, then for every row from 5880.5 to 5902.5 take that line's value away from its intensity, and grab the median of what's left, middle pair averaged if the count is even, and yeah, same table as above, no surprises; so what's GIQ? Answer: -0.95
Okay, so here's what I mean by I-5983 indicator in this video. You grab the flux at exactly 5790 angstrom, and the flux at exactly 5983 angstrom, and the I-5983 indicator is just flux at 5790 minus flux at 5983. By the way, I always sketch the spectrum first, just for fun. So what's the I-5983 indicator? 1.0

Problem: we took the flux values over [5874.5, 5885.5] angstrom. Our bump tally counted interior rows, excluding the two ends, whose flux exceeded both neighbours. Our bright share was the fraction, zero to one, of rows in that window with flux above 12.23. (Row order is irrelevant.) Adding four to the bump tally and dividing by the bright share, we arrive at 9.2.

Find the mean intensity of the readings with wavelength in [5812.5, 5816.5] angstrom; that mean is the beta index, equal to 12.2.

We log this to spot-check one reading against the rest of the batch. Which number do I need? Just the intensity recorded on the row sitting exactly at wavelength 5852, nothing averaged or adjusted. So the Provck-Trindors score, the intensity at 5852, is 11.61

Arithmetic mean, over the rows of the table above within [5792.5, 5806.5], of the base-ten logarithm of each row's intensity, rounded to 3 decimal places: 1.100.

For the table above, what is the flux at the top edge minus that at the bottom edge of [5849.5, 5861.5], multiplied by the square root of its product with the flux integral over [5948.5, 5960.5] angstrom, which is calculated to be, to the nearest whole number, 12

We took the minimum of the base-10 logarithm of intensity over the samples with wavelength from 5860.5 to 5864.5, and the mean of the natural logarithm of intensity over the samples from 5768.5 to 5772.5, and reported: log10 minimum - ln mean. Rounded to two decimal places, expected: -1.41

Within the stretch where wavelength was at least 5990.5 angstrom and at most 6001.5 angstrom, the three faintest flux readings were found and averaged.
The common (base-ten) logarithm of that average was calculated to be 1.06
